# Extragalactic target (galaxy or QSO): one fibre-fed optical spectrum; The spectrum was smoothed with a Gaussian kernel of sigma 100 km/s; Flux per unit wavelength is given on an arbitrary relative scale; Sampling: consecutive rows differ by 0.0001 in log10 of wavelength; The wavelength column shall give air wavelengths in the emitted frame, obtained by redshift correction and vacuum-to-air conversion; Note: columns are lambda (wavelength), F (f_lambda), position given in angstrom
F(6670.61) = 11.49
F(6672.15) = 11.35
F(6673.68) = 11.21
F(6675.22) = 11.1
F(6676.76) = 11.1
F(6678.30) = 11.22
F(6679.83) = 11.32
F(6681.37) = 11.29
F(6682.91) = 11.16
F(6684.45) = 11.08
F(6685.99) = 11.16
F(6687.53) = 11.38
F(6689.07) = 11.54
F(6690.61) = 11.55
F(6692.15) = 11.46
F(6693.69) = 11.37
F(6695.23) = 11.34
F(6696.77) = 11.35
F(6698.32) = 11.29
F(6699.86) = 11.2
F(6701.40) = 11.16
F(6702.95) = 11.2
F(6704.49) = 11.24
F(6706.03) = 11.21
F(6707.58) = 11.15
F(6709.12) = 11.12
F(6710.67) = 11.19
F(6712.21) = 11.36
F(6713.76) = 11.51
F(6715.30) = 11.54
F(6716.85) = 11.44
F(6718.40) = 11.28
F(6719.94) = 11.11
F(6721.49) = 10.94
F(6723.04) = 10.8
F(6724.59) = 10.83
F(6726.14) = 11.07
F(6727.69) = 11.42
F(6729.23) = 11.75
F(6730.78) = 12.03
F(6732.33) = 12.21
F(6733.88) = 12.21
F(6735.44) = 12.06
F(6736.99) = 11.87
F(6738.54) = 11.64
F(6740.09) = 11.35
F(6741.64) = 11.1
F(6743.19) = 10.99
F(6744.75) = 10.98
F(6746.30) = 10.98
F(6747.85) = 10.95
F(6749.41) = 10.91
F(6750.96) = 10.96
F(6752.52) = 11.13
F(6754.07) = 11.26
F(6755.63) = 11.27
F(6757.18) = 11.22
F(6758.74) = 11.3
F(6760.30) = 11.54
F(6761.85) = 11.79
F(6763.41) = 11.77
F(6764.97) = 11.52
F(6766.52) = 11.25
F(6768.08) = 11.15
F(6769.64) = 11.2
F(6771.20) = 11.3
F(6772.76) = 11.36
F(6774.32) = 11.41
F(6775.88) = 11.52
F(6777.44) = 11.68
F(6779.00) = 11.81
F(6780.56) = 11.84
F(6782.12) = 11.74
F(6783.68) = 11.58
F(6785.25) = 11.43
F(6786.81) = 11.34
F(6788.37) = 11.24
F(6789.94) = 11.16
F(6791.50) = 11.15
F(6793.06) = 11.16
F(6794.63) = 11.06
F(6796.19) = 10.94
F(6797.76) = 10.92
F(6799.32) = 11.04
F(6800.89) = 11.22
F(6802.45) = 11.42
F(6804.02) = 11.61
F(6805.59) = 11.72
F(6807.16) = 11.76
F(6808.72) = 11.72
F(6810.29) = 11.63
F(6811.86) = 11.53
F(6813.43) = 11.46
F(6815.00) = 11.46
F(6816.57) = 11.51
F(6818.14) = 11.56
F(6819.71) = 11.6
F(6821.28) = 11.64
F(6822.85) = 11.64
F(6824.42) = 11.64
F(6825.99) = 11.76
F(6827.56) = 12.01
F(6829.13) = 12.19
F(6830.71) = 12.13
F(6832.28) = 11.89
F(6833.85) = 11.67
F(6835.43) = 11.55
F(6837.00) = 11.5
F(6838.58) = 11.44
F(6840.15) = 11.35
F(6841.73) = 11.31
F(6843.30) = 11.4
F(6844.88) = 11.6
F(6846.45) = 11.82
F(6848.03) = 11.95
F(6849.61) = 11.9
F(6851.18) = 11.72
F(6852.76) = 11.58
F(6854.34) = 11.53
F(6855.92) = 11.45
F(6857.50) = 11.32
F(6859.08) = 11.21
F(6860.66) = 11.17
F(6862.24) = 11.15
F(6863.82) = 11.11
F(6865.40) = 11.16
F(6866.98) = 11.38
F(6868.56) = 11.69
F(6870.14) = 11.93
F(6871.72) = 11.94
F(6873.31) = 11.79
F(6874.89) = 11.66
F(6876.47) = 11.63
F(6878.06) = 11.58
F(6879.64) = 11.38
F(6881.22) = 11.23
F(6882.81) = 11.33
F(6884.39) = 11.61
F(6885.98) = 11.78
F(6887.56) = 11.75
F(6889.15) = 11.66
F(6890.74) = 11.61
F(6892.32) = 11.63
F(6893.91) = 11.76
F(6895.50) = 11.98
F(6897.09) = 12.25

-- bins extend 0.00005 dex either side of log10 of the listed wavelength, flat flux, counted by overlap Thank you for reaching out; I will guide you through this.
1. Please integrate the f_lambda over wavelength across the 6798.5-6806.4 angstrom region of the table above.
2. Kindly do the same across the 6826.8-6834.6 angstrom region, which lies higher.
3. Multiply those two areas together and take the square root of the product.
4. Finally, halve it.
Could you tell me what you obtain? 45.9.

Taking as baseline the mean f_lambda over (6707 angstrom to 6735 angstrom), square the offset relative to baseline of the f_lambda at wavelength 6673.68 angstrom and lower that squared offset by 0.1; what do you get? -0.07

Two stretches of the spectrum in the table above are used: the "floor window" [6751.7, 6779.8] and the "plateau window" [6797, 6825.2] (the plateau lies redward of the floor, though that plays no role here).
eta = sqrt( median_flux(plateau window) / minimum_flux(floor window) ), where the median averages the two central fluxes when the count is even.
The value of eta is 1.02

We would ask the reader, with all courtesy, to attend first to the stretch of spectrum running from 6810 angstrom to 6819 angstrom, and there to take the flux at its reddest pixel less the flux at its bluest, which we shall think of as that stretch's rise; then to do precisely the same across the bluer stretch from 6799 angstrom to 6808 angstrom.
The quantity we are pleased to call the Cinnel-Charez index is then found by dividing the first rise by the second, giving -0.1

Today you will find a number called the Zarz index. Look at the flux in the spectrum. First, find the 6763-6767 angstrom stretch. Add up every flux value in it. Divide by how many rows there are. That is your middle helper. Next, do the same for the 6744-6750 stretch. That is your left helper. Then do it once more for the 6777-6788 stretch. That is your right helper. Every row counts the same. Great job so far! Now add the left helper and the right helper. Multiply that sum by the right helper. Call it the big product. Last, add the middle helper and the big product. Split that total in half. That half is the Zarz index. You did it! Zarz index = 137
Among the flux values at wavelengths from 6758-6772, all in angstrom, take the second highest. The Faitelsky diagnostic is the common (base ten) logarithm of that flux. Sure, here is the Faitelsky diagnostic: 1.07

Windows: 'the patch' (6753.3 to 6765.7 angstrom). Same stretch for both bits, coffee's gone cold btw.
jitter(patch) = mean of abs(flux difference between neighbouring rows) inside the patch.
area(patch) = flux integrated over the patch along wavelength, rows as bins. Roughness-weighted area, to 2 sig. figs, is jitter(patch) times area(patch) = 18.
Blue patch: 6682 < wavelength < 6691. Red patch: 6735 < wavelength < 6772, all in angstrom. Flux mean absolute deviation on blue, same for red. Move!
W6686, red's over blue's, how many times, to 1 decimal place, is 1.4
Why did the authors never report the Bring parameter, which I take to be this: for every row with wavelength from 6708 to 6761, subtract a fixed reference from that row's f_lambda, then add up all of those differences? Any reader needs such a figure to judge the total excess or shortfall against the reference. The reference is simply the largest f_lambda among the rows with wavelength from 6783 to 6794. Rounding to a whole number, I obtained -8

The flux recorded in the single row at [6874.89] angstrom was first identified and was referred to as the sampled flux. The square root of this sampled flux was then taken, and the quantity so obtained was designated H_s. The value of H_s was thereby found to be 3.41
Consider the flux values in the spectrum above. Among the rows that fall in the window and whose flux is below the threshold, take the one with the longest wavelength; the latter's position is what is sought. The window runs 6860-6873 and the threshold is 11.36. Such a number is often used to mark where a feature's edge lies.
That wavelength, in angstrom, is 6865.40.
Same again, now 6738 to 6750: 6749.41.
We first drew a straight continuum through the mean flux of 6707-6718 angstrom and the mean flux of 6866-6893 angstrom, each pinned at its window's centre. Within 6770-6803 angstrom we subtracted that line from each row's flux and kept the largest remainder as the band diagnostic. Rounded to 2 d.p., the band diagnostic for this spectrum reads 0.39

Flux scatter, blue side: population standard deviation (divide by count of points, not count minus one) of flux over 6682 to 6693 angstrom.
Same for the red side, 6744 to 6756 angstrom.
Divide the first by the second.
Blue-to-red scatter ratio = 1.35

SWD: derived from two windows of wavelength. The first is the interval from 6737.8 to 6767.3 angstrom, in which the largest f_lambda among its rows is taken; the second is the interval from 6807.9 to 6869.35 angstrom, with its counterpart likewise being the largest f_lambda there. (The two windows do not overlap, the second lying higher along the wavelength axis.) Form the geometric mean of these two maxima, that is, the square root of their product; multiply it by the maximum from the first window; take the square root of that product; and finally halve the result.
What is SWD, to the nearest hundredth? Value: 5.94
